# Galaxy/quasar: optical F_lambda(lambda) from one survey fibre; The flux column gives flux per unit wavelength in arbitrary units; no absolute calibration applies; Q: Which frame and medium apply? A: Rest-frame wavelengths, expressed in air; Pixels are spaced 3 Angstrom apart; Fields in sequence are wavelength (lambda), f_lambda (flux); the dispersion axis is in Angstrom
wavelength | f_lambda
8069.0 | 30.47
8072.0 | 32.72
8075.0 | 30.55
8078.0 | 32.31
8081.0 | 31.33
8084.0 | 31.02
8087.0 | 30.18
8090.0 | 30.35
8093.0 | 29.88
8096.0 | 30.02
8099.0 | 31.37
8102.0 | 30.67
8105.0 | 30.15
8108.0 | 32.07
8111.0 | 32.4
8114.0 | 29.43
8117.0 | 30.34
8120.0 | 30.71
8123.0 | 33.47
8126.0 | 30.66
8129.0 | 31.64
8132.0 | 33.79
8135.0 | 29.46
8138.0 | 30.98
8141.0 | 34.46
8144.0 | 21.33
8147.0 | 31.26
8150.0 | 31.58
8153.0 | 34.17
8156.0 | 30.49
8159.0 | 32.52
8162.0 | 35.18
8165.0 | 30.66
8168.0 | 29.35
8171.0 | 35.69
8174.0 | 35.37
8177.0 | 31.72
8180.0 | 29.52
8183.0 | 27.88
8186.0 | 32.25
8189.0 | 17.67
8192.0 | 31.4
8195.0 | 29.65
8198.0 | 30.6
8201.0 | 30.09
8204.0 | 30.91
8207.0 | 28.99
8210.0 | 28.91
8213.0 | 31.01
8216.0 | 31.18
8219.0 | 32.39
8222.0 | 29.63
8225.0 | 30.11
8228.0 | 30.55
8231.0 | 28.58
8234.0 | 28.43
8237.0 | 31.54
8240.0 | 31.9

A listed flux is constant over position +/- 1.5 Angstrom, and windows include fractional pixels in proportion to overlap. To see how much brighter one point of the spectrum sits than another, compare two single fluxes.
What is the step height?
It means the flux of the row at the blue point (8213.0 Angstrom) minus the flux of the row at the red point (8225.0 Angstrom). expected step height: 1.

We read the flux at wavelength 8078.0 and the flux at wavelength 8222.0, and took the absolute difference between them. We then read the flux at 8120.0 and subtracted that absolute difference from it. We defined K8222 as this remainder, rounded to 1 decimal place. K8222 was 28.0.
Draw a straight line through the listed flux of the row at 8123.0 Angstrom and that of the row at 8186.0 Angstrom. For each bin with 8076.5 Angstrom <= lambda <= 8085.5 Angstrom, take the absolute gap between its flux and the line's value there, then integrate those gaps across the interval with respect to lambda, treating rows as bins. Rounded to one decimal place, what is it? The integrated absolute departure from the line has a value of 24.6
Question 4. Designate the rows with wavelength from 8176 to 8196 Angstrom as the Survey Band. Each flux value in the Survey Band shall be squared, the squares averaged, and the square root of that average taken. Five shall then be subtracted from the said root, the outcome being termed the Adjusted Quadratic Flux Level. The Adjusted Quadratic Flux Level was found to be 24.0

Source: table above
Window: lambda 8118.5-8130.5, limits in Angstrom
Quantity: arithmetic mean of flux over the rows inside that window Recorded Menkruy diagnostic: 31.6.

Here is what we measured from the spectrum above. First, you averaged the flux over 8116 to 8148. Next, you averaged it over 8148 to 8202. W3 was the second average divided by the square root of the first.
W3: 5.57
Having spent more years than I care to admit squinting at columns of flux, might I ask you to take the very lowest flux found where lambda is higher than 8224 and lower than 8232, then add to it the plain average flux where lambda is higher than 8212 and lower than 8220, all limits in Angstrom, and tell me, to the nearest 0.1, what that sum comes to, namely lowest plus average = 60.1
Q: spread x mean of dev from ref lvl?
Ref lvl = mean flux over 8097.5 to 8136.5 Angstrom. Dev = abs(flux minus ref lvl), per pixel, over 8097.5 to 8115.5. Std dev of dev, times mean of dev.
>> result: 0.5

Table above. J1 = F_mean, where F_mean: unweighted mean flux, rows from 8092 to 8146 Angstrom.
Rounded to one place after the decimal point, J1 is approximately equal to 30.7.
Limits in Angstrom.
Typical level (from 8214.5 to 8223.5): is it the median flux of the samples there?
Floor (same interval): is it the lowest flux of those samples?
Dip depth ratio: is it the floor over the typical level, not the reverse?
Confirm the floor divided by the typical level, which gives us 0.950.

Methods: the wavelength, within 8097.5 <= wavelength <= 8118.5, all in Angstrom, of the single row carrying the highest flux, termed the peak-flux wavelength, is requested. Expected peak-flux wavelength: 8111.0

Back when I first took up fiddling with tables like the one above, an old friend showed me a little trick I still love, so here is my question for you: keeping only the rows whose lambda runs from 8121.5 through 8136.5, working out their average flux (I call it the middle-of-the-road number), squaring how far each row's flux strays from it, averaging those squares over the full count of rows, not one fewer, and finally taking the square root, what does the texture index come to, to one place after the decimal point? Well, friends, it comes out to 1.6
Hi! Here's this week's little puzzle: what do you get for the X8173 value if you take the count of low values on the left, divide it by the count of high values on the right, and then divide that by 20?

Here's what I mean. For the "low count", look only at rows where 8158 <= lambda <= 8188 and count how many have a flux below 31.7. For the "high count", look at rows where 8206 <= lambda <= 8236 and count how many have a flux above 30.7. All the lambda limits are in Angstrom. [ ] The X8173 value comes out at 0.067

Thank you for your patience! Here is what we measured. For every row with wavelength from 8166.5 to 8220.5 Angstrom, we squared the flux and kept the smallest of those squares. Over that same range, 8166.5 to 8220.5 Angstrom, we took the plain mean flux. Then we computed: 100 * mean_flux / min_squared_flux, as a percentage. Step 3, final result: 10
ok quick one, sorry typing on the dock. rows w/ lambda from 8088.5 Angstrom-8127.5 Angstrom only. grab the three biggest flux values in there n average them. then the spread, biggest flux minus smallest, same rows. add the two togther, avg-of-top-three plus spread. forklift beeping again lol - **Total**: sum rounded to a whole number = 37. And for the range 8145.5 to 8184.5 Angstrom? 43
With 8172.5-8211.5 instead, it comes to 51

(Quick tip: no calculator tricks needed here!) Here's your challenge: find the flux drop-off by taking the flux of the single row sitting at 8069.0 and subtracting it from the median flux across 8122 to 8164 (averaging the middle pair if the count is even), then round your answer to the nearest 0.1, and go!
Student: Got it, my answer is 1.1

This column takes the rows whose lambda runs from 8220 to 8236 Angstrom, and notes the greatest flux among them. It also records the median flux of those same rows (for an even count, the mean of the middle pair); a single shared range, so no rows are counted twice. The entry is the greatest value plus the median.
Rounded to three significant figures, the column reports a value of 60.2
